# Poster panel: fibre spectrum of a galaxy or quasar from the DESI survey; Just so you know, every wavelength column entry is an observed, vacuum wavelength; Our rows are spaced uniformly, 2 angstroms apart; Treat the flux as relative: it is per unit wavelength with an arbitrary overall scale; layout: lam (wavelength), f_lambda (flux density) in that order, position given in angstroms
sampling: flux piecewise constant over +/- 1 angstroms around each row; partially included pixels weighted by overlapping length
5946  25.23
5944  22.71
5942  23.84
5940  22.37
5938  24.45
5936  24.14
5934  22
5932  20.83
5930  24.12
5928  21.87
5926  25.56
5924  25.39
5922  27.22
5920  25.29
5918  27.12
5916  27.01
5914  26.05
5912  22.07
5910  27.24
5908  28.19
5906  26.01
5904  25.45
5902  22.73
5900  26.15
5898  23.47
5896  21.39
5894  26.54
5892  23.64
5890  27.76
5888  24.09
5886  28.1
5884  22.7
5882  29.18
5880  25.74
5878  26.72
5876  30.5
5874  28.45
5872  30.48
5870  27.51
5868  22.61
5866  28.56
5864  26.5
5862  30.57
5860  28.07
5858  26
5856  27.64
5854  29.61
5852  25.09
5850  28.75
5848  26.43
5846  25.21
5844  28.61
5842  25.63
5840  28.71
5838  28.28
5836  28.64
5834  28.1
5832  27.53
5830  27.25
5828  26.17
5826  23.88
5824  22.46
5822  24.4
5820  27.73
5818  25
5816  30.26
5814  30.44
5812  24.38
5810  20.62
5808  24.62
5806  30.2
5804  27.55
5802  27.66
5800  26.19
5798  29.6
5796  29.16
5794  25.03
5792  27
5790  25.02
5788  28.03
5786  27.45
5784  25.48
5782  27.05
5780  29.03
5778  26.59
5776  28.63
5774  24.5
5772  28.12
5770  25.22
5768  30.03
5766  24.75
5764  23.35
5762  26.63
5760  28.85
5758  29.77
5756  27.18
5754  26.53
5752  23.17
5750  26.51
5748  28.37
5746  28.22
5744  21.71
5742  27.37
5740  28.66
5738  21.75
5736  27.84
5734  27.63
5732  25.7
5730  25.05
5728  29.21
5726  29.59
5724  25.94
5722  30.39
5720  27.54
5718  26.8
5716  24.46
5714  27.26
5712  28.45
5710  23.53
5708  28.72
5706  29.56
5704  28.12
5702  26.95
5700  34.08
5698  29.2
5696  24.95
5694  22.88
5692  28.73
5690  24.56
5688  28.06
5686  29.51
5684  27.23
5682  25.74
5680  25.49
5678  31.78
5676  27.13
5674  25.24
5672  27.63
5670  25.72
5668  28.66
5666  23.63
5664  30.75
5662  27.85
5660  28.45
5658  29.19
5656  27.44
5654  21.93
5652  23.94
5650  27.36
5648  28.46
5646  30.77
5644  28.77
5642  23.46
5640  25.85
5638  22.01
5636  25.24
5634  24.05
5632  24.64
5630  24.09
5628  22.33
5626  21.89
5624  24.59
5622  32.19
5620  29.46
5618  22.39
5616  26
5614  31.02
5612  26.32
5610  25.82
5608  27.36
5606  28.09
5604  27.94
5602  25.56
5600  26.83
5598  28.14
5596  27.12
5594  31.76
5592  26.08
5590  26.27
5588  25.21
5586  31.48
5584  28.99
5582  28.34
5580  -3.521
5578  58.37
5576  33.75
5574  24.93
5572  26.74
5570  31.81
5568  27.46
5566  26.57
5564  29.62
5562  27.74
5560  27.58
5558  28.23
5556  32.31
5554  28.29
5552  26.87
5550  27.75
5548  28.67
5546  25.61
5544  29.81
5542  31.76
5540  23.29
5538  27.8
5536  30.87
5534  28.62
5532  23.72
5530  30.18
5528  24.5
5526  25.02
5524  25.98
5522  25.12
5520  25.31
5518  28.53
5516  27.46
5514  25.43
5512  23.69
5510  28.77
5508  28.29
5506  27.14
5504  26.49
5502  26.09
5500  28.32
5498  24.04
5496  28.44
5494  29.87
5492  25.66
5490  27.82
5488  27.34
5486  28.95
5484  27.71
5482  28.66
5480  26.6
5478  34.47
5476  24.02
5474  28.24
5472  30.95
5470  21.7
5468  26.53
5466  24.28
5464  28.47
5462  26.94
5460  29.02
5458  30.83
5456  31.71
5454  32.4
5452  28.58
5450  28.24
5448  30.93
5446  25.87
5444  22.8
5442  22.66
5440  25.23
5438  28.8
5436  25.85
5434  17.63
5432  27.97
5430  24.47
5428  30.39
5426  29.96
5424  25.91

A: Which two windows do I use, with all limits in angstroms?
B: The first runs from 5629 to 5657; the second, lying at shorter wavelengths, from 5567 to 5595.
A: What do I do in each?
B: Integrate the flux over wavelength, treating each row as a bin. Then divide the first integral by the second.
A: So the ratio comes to 0.900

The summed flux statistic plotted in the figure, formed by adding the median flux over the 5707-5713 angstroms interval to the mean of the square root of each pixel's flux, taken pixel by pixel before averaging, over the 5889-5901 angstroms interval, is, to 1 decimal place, 33.4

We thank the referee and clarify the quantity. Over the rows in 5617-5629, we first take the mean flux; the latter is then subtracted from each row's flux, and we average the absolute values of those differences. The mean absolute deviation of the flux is 3.6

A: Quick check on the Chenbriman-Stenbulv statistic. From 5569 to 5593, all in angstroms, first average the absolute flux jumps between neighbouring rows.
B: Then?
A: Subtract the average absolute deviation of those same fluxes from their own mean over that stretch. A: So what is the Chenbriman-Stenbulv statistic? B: 5.9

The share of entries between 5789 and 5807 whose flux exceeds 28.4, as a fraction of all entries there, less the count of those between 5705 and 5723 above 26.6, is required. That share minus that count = -6.7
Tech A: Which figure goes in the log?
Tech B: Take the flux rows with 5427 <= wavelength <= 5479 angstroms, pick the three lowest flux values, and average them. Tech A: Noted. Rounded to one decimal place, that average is 20.7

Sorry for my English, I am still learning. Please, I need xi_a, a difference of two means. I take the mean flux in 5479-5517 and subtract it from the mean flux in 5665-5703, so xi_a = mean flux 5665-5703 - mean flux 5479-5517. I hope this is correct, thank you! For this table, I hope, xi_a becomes 0.0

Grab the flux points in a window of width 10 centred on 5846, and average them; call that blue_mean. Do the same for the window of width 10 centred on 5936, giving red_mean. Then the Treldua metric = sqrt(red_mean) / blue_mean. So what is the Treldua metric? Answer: 0.177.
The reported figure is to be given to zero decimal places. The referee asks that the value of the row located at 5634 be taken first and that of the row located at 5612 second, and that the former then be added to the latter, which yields 50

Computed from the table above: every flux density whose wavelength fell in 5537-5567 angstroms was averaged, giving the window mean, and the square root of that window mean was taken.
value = 5.30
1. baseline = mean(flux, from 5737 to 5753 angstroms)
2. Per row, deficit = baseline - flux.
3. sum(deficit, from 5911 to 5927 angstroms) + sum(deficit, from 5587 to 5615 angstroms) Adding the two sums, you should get -23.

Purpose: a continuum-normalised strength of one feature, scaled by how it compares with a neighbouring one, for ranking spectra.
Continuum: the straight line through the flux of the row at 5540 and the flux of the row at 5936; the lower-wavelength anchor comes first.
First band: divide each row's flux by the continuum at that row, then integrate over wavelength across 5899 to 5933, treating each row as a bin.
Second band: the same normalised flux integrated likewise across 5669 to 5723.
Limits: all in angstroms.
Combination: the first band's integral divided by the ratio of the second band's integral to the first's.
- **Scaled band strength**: 20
